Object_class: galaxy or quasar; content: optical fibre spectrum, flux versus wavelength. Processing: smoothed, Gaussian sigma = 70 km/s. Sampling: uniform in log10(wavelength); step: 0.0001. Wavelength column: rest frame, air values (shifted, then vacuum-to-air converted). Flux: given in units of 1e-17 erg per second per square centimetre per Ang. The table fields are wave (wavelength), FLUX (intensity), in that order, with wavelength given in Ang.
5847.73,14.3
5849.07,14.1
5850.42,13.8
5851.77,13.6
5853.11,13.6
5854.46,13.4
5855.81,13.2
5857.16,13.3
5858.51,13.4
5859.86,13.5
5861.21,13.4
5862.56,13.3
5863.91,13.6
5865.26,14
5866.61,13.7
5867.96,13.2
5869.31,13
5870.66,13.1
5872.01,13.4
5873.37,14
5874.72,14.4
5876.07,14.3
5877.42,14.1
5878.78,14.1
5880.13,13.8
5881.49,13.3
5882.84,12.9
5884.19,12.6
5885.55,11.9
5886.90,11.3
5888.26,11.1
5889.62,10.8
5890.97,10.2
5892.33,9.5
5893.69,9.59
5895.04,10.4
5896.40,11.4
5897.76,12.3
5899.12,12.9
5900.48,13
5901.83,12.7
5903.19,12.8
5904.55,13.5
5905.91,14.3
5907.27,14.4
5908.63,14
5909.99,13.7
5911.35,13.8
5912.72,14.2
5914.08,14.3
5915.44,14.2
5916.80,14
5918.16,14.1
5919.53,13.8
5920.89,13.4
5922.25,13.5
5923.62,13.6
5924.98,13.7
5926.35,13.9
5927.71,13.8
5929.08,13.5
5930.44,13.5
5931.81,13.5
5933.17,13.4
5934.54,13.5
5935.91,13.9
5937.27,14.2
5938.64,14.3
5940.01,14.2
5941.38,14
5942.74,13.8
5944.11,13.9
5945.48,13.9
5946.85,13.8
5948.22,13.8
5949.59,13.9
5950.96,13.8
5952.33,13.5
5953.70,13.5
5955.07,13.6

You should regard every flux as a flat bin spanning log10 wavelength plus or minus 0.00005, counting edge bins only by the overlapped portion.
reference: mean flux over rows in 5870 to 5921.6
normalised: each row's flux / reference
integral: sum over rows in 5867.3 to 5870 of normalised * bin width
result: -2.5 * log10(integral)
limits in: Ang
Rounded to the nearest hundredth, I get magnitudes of -1.09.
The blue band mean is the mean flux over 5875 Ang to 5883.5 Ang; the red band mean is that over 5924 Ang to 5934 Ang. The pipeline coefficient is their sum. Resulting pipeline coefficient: 27.4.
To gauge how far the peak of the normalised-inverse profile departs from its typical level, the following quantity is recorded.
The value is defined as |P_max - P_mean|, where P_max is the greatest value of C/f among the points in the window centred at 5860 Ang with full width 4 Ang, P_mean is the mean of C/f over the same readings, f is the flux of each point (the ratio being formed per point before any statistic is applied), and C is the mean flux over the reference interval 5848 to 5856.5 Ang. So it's 0.00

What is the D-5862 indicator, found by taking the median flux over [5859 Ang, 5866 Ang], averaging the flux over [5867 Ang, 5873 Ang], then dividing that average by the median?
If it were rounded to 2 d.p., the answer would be 0.98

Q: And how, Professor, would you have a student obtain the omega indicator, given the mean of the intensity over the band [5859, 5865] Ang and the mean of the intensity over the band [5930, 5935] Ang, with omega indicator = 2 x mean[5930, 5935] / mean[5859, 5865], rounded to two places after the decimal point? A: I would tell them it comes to 2.00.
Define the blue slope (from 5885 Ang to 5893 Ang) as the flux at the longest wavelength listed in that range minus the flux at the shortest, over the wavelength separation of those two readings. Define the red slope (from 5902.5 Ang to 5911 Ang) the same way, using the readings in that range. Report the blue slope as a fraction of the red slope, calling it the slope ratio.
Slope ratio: -2.7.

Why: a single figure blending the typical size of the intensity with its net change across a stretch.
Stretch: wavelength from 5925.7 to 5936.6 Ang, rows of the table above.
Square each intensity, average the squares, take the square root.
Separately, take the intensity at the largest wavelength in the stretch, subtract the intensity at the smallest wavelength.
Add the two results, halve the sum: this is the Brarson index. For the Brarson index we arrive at 6.8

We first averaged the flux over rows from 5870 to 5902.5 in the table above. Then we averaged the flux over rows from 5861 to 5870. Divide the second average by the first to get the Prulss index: 1.09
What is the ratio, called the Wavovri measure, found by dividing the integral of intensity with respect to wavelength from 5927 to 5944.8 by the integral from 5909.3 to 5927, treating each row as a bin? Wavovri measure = 1.00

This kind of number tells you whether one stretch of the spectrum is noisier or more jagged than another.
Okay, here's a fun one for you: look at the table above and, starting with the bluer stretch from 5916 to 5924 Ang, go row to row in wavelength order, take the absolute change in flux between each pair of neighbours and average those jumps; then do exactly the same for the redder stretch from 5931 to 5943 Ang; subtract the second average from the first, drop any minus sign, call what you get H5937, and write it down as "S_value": 0.01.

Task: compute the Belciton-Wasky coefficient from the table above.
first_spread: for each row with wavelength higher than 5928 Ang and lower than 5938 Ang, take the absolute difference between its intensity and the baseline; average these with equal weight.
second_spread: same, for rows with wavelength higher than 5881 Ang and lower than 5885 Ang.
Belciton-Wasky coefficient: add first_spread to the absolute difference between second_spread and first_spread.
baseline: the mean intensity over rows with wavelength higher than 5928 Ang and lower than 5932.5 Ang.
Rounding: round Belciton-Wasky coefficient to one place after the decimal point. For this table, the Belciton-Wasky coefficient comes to 0.6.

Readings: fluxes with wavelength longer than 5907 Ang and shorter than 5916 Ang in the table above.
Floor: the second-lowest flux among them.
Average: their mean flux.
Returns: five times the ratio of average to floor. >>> 5.10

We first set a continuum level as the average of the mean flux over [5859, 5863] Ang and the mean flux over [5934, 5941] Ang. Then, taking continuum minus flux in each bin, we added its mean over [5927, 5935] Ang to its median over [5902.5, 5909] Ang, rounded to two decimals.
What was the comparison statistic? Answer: -0.11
